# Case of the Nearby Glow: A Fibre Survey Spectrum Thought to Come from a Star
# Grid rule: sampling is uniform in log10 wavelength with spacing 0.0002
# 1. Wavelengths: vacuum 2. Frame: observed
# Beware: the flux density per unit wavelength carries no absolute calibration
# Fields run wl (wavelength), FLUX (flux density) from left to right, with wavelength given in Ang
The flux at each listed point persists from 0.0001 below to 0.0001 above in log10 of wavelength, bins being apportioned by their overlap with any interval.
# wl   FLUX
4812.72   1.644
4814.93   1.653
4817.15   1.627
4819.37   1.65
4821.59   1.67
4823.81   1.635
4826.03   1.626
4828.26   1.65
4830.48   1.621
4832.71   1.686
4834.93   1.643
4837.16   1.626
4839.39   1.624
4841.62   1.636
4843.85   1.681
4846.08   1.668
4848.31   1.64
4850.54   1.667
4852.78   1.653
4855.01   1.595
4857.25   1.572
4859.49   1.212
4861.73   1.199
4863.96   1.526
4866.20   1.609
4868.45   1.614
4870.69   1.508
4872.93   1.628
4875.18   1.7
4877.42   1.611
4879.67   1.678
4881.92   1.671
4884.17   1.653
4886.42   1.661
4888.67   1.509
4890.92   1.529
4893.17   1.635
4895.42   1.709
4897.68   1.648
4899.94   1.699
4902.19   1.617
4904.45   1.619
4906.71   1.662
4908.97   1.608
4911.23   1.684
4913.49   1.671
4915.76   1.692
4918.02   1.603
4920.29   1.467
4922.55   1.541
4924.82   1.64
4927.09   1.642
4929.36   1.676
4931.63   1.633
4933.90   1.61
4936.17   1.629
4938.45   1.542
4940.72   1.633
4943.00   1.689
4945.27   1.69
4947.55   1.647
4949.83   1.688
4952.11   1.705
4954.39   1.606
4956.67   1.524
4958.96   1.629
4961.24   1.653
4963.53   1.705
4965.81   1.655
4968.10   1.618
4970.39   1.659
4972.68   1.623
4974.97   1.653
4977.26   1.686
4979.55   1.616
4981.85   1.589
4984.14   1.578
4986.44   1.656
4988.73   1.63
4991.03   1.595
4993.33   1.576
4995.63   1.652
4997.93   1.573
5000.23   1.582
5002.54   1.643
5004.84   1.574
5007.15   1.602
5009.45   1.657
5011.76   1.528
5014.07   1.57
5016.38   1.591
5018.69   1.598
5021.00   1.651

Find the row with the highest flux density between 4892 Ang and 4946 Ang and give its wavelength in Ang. 4895.42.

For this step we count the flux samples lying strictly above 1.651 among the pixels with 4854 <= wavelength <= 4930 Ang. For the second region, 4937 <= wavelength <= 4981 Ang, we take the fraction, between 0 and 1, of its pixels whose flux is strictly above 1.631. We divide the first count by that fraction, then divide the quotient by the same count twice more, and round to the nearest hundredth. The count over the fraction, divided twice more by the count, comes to 0.13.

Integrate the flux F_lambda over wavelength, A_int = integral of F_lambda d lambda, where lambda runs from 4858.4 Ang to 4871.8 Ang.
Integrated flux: 19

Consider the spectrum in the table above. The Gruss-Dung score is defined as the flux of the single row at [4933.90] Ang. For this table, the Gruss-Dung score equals 1.61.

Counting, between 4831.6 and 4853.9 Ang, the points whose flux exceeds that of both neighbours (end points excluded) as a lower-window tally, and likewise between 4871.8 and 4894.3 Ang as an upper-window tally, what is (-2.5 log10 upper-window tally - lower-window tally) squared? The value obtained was 10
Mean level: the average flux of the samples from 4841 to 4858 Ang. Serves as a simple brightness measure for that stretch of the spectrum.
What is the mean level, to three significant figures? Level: 1.64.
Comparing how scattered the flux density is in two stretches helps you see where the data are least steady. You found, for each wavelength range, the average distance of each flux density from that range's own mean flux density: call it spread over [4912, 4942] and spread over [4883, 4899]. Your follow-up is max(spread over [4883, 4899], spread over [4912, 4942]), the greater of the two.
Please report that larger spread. 0.058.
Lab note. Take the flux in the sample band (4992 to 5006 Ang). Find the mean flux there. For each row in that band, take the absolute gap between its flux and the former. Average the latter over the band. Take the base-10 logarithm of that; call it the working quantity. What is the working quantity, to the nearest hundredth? -1.50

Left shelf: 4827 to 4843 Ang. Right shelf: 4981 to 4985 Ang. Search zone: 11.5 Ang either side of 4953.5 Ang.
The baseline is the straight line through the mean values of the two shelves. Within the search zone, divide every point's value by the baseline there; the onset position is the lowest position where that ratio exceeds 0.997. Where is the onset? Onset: 4943.00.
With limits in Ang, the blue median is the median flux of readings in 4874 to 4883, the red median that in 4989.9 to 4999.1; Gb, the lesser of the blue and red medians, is 1.59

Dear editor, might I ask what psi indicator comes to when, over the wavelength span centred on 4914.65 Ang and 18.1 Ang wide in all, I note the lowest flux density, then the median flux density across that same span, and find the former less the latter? -0.17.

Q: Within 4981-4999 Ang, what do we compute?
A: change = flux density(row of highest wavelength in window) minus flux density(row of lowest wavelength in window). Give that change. -0.02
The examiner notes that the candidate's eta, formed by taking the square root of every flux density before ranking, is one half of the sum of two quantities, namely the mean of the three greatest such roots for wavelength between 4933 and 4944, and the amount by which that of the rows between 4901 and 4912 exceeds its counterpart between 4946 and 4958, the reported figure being 0.637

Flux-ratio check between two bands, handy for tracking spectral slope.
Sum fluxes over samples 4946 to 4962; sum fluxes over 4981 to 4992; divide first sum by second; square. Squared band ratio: 2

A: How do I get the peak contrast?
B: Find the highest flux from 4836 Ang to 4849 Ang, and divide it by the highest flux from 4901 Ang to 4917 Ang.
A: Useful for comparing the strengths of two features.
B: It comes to 0.993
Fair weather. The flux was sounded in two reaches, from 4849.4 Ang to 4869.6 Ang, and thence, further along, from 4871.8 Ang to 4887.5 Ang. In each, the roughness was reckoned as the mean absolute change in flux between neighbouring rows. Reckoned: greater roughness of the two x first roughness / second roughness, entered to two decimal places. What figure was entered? 0.28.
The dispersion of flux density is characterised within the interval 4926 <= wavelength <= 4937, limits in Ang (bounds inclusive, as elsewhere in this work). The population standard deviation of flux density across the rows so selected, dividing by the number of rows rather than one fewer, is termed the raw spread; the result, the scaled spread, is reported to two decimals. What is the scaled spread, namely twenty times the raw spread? 0.43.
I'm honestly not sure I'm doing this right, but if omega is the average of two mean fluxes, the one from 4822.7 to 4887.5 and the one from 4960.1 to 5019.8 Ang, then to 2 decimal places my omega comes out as 1.61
